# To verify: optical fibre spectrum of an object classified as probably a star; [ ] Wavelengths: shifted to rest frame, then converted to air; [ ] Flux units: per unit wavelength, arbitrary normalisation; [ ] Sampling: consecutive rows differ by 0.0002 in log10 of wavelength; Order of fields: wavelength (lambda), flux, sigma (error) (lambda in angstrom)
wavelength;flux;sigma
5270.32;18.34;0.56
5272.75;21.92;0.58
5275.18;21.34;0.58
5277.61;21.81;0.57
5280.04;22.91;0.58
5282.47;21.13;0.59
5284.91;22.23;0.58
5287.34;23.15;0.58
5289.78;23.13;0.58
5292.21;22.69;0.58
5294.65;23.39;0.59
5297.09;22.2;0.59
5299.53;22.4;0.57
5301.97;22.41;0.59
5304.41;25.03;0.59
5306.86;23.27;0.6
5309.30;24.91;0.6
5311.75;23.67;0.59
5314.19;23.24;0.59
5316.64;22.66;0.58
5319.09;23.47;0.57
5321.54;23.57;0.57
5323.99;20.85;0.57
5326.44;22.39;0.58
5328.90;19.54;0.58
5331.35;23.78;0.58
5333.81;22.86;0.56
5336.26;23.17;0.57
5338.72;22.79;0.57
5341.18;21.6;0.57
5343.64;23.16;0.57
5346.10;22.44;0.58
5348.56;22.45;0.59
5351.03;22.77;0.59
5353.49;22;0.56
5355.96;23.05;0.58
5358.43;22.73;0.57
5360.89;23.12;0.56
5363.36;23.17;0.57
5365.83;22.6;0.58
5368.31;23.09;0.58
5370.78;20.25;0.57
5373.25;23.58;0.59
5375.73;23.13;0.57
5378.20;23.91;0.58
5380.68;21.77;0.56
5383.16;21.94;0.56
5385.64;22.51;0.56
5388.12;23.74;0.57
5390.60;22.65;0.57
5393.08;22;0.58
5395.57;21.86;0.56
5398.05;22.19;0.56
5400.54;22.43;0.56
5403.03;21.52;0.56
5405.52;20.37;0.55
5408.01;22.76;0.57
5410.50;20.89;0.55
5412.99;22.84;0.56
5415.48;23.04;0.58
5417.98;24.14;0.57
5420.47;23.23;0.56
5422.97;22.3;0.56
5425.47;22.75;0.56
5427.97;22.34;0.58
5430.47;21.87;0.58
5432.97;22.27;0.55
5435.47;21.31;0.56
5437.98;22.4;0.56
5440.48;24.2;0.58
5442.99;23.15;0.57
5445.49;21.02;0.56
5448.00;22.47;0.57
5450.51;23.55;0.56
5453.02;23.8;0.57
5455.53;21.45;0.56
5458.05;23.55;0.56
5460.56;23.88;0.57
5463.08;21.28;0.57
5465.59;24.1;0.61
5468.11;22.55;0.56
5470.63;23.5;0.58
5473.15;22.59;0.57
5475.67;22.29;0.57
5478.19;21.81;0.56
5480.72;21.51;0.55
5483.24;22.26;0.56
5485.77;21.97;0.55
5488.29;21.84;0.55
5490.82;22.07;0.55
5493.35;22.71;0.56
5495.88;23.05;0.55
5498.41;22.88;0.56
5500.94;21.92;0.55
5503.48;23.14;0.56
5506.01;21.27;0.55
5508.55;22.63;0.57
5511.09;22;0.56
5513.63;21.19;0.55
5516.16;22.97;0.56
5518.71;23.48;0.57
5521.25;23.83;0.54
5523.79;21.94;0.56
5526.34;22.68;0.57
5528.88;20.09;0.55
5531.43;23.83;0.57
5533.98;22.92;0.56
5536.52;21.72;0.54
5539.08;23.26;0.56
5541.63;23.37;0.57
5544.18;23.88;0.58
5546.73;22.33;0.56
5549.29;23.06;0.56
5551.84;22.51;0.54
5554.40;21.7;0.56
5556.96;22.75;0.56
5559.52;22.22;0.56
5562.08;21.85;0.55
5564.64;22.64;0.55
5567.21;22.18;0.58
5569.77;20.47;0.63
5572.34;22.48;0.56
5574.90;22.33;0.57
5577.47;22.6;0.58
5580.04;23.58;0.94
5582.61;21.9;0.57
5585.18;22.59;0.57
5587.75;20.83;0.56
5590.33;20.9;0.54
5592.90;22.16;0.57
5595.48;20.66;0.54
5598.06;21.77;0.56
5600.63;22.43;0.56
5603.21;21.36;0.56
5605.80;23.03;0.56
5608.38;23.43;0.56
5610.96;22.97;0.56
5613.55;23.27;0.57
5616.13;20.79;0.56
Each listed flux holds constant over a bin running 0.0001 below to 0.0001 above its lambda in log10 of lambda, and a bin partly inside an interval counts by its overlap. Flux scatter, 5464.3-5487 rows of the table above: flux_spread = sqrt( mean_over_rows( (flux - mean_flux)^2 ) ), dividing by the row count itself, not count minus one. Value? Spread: 0.78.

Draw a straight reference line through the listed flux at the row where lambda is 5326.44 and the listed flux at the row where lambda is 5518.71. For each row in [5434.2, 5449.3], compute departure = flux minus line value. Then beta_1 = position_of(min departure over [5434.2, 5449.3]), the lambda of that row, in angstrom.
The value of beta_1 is 5445.49 angstrom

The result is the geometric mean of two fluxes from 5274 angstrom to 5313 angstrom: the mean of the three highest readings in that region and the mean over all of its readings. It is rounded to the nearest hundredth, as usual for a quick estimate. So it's 23.68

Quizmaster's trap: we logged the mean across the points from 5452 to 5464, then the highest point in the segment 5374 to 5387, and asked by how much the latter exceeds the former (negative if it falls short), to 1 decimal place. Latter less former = 1.1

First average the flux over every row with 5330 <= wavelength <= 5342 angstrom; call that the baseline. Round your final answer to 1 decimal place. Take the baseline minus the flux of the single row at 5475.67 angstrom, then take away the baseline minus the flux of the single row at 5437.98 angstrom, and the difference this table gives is 0.1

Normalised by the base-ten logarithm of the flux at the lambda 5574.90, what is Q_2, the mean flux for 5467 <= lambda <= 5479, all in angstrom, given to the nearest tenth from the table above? 16.7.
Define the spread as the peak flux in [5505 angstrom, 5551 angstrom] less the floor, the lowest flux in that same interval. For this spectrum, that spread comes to 3.8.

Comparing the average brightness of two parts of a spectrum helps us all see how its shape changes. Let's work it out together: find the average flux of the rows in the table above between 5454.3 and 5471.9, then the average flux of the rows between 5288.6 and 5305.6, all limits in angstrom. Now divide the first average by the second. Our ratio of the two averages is 0.99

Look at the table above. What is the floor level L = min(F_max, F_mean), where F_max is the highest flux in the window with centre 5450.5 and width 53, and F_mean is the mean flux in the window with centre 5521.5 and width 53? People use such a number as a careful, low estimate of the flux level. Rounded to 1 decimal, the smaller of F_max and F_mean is 22.6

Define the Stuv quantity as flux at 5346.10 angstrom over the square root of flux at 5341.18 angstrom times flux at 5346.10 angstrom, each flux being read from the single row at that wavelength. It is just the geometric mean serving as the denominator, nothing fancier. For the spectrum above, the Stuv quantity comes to 1.02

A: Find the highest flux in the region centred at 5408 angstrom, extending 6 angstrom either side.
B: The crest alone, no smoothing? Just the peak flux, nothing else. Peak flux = 22.84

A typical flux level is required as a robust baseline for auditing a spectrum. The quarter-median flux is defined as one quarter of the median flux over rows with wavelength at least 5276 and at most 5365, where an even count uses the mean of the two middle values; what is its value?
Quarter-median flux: 5.71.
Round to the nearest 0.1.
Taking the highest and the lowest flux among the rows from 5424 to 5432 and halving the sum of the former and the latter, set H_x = 22.3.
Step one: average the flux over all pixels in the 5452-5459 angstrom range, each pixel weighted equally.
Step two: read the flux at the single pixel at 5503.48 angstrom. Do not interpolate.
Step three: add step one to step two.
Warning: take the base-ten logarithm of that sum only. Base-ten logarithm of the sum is 1.66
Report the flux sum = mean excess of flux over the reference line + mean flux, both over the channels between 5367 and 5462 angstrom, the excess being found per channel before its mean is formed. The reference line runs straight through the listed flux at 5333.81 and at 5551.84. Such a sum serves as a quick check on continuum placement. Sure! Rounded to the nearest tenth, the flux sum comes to 22.3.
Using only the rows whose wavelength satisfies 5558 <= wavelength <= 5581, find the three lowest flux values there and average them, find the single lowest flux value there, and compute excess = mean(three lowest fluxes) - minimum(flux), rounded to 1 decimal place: 1.0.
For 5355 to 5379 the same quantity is 1.6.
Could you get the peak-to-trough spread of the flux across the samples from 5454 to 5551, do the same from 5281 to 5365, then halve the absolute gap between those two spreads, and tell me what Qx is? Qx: 0.74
